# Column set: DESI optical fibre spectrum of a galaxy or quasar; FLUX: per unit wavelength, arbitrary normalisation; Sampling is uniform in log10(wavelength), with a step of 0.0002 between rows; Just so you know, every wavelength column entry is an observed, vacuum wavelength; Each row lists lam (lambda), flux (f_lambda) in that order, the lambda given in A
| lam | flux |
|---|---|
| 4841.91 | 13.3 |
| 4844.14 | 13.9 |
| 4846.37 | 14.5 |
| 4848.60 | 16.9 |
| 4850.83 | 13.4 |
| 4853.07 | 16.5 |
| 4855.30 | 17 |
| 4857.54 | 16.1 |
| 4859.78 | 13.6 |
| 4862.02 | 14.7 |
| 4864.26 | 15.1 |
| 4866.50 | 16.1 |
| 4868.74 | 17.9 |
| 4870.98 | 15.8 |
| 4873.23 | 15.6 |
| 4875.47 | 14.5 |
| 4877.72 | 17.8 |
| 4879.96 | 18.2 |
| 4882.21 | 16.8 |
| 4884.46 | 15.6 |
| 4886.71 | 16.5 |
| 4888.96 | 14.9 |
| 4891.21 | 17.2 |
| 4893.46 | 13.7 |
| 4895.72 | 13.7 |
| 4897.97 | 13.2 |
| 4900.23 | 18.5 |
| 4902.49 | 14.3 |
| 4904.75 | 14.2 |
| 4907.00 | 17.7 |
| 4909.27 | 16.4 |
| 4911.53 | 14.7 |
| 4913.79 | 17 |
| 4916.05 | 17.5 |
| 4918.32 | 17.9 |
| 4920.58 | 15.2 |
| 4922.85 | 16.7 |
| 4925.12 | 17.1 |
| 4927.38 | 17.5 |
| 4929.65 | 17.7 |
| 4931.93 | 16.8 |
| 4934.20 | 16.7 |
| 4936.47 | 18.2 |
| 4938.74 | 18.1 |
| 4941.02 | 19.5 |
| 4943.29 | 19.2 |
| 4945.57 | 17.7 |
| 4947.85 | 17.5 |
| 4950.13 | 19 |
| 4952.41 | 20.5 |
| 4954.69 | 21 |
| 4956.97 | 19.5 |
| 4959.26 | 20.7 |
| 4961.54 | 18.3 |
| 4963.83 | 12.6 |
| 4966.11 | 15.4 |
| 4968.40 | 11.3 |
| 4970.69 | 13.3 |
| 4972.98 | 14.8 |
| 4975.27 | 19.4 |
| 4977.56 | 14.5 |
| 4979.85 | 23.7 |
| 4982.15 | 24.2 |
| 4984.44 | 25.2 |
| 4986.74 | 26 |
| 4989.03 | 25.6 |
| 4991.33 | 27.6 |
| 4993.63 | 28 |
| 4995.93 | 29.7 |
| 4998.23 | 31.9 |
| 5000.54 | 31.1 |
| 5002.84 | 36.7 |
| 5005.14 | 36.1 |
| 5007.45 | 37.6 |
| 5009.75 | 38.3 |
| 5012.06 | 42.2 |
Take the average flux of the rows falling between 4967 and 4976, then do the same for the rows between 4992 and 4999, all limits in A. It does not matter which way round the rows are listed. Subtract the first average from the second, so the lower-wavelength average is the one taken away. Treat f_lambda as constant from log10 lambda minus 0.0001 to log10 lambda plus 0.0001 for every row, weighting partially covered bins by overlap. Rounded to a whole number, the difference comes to 15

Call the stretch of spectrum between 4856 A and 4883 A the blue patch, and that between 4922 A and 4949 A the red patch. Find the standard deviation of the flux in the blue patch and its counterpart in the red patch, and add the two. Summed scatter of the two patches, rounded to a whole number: 2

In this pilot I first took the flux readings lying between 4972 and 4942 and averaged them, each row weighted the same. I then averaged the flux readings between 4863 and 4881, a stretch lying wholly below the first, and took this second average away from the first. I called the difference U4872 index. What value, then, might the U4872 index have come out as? 1.0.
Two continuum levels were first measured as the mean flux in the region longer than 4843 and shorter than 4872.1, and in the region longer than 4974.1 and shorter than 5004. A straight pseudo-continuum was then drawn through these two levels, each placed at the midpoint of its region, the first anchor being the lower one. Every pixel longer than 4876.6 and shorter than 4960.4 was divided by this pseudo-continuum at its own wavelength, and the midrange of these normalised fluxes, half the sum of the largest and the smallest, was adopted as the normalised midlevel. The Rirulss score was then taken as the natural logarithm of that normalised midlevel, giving -0.13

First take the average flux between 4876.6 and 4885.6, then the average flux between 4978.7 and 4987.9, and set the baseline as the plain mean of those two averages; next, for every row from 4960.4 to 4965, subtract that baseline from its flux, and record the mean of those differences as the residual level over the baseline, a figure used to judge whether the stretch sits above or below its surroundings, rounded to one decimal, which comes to -5.5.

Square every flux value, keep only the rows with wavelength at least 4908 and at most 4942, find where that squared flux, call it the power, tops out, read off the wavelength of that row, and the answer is 4941.02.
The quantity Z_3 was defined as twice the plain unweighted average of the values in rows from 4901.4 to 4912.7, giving 30.9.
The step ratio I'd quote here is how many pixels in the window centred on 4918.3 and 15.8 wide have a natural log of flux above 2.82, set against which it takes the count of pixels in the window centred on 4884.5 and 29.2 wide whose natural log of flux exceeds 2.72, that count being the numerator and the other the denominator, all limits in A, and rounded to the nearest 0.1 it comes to 2.0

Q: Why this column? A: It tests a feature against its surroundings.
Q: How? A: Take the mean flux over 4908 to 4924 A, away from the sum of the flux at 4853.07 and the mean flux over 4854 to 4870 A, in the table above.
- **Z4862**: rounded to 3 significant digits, 15.8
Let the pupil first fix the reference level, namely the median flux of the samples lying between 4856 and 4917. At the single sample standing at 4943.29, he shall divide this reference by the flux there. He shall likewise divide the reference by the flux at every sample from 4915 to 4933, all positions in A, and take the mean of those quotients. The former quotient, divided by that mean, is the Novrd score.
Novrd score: 0.89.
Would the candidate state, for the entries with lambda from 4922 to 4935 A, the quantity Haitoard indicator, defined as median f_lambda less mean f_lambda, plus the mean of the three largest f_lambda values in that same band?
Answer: 17.3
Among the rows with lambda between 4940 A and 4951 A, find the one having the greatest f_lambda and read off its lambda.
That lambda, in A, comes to 4941.02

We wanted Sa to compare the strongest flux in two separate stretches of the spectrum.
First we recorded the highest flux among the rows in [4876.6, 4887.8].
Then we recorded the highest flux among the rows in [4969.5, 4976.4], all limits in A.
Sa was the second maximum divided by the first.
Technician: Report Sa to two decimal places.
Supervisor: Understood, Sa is 1.07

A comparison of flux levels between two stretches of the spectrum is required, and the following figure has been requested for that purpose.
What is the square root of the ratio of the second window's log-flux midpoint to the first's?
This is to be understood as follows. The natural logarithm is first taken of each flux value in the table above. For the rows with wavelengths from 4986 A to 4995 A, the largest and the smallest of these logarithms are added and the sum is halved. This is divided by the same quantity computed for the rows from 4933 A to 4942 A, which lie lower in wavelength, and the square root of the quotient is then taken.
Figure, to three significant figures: 1.07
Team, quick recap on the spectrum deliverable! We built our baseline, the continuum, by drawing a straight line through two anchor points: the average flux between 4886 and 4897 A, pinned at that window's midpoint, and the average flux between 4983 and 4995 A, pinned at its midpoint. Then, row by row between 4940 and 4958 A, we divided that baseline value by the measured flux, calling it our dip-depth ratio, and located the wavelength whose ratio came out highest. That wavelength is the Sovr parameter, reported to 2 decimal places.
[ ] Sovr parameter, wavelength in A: 4947.85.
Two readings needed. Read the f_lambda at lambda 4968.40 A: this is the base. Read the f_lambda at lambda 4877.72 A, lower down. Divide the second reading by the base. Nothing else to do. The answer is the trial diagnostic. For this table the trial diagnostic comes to 1.58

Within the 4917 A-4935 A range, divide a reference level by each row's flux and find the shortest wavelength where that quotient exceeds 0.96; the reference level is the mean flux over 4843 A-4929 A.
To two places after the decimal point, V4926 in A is 4920.58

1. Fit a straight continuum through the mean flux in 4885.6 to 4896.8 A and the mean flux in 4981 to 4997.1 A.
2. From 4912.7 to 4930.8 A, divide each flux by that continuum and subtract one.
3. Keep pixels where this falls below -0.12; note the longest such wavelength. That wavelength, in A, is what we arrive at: 4920.58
